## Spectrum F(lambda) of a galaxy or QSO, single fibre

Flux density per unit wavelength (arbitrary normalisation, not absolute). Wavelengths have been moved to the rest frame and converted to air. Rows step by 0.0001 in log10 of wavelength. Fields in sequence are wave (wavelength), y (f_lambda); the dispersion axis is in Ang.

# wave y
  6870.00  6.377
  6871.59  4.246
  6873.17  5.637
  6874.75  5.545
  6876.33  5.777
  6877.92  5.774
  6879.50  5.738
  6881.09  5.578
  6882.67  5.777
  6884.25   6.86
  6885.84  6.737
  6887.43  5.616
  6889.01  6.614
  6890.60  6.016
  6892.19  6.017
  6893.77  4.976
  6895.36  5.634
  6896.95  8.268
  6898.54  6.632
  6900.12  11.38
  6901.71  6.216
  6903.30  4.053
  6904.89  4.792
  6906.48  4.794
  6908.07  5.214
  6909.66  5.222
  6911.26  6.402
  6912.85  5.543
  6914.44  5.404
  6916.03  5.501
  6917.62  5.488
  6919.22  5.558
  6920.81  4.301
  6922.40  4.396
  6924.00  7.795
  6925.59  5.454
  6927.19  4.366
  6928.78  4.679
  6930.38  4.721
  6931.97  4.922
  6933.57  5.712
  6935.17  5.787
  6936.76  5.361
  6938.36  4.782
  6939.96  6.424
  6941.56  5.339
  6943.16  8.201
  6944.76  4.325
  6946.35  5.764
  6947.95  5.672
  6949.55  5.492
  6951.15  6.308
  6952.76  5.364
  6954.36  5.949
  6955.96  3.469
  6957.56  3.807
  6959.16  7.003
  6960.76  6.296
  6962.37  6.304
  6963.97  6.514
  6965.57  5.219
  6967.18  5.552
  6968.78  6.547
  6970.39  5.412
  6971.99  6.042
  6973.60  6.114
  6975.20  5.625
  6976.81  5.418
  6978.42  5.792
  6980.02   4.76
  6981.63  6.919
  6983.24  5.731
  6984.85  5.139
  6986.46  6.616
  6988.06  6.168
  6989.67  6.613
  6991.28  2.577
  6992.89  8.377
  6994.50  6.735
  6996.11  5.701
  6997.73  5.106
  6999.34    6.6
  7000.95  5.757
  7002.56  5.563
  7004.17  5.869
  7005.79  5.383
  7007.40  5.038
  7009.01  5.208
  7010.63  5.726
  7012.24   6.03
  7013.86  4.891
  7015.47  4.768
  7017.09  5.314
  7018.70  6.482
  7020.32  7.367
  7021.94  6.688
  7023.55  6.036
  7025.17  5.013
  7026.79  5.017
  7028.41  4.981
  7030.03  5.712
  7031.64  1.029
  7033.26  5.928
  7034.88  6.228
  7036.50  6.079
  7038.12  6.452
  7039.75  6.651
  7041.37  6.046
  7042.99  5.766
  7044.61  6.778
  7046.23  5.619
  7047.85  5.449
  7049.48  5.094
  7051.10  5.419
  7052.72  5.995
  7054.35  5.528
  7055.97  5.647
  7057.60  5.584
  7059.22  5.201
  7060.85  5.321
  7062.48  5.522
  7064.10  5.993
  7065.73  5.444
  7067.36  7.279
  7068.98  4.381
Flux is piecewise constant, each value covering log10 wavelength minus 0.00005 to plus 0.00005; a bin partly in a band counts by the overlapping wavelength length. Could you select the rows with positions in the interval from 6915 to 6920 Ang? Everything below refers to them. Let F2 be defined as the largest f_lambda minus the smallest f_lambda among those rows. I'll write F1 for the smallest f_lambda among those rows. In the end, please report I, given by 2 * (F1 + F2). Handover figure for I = 11.1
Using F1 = 5.488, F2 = 0.1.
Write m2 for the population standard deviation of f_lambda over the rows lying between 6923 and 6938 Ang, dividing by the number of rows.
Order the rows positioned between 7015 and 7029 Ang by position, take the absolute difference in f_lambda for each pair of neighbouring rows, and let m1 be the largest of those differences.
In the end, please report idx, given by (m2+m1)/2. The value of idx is 1.06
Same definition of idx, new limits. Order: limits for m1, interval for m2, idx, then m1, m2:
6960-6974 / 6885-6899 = 1.09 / 1.3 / 0.9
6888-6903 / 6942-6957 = 3.20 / 5.2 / 1.2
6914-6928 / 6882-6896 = 1.99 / 3.4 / 0.6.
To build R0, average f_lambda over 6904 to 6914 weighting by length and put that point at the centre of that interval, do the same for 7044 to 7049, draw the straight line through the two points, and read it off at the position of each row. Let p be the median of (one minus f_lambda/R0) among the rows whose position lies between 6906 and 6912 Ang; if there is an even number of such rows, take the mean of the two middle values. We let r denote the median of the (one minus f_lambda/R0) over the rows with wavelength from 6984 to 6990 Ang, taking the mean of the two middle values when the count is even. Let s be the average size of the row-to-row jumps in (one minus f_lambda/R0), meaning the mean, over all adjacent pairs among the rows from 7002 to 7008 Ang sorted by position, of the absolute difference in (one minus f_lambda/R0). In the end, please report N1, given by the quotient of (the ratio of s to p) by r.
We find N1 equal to -27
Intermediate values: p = 0.02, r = -0.14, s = 0.067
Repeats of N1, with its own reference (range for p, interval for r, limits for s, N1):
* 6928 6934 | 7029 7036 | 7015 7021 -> -364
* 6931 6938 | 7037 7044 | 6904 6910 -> 17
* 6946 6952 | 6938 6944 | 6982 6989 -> 40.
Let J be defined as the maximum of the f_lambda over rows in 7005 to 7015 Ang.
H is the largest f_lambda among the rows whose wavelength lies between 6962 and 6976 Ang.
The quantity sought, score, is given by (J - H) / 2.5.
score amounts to -0.2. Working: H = 6.547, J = 6.03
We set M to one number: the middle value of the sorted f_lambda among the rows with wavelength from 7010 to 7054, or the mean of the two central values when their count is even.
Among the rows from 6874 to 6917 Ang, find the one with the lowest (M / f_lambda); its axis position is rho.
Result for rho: 6900.12 Ang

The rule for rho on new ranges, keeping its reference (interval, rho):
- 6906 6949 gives 6943.16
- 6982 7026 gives 6992.89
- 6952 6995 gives 6992.89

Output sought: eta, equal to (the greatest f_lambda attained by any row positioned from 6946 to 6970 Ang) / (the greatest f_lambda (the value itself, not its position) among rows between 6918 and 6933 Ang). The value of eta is 0.90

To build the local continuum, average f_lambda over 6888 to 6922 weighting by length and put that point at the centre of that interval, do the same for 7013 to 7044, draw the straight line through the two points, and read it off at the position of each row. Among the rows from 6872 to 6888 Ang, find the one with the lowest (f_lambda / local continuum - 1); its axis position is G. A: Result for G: 6874.75 Ang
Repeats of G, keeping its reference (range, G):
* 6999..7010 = 7007.40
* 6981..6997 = 6991.28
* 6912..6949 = 6920.81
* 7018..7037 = 7031.64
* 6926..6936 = 6927.19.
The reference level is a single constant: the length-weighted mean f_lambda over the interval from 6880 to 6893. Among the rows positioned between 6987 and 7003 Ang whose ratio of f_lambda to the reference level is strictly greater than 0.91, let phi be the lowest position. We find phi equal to 6988.06 Ang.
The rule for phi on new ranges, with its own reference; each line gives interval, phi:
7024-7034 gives 7030.03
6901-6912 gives 6901.71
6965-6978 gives 6968.78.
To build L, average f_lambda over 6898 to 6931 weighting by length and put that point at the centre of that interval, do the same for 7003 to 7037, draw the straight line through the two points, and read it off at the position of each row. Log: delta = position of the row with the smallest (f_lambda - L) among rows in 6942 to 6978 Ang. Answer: 6955.96 Ang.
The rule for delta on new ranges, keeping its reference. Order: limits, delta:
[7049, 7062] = 7049.48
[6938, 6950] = 6944.76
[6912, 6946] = 6920.81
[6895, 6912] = 6903.30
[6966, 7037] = 7031.64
